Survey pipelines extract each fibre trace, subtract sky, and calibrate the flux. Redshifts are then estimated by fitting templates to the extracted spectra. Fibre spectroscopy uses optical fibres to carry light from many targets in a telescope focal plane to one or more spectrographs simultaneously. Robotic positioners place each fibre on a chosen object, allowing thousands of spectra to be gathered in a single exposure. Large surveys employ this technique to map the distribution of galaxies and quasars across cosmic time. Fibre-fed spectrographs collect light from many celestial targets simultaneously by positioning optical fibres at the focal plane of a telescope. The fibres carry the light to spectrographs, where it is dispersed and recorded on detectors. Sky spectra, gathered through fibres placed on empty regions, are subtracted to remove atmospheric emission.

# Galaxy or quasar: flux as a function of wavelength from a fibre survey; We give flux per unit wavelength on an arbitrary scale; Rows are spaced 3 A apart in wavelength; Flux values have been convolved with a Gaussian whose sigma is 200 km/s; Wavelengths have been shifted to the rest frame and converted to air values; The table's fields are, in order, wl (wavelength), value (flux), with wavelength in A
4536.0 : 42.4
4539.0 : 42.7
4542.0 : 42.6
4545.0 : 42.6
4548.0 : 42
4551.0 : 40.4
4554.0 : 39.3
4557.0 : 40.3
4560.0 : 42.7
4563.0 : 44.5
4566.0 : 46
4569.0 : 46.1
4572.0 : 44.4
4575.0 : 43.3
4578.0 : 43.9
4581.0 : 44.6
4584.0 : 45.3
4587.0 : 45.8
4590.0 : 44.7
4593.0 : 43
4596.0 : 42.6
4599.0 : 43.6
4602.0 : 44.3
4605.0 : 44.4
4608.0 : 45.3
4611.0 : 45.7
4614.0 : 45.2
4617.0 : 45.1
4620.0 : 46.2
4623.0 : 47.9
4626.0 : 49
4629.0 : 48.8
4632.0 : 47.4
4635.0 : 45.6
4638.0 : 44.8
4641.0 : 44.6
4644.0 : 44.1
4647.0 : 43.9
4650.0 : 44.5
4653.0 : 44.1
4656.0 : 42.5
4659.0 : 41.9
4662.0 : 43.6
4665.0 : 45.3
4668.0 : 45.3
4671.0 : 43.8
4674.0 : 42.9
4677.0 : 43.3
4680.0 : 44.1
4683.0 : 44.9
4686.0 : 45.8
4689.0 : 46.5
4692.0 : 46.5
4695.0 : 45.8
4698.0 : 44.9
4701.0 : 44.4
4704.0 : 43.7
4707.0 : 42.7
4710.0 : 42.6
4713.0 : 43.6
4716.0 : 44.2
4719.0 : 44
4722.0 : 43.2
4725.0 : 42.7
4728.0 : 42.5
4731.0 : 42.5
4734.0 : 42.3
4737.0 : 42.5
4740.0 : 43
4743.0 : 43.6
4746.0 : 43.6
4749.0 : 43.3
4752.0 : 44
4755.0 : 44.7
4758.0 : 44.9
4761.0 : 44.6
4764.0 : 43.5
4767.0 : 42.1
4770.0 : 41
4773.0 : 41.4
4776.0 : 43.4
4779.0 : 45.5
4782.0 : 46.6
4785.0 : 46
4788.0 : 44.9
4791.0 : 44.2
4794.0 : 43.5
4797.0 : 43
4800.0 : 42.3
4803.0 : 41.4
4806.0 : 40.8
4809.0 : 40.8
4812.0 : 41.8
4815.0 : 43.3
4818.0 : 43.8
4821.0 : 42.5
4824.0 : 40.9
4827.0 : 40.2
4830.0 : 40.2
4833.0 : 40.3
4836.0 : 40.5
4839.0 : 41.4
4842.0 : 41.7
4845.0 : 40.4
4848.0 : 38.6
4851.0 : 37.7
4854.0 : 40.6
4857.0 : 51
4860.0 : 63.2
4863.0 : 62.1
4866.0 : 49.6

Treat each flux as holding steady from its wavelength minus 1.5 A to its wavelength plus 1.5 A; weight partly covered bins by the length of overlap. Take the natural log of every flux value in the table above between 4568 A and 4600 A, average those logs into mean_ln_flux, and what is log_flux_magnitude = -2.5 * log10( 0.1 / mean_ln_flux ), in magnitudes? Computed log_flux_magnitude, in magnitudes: 3.95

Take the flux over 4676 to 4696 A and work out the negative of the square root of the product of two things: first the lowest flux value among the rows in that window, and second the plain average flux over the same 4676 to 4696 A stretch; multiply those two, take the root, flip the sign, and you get -44.3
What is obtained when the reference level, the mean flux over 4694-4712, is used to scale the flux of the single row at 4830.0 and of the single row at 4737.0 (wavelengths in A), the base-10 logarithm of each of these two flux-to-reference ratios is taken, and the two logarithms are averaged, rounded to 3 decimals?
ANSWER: -0.027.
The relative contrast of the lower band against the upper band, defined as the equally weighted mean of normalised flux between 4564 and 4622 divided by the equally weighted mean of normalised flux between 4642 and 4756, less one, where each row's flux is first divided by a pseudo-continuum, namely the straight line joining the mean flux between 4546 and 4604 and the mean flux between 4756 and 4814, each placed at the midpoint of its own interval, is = 0.02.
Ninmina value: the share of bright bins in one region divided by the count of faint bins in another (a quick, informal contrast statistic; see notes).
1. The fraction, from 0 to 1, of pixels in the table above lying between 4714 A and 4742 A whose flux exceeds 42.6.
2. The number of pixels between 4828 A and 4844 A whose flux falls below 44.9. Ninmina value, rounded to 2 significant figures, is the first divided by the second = 0.11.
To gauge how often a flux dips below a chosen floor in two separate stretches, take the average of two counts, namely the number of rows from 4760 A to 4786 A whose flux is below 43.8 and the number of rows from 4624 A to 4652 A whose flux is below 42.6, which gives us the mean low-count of 2.5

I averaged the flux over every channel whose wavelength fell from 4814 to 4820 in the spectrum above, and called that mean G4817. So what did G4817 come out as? 43.5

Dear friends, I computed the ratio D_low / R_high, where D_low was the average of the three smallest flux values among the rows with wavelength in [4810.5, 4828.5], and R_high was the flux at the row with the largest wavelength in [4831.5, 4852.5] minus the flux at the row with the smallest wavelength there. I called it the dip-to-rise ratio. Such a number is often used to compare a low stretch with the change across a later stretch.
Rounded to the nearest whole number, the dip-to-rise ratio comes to -16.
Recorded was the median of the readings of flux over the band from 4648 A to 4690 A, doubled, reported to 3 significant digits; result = 88.2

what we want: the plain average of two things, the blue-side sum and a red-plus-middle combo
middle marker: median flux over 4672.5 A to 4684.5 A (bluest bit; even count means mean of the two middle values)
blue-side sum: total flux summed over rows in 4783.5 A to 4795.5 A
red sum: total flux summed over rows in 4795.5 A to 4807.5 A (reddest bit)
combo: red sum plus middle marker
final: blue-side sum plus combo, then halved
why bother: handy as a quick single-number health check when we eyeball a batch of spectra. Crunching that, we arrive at 195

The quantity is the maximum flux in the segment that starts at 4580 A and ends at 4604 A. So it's 45.8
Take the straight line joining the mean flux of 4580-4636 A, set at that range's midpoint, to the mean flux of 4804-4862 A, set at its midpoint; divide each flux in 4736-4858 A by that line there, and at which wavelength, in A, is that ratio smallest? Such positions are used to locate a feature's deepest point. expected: 4851.0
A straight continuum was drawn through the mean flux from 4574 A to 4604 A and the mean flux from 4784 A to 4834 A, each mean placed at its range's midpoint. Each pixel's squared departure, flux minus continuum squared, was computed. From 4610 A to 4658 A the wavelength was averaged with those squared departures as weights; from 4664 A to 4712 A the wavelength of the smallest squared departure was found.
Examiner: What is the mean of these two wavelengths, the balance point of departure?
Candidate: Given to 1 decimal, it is 4652.1 A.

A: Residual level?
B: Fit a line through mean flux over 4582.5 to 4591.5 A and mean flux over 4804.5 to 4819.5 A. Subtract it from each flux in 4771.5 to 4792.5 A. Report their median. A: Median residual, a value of 2.5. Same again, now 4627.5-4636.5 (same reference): 2.8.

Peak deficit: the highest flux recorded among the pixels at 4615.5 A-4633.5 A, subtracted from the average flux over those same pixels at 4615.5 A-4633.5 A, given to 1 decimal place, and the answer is -1.6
